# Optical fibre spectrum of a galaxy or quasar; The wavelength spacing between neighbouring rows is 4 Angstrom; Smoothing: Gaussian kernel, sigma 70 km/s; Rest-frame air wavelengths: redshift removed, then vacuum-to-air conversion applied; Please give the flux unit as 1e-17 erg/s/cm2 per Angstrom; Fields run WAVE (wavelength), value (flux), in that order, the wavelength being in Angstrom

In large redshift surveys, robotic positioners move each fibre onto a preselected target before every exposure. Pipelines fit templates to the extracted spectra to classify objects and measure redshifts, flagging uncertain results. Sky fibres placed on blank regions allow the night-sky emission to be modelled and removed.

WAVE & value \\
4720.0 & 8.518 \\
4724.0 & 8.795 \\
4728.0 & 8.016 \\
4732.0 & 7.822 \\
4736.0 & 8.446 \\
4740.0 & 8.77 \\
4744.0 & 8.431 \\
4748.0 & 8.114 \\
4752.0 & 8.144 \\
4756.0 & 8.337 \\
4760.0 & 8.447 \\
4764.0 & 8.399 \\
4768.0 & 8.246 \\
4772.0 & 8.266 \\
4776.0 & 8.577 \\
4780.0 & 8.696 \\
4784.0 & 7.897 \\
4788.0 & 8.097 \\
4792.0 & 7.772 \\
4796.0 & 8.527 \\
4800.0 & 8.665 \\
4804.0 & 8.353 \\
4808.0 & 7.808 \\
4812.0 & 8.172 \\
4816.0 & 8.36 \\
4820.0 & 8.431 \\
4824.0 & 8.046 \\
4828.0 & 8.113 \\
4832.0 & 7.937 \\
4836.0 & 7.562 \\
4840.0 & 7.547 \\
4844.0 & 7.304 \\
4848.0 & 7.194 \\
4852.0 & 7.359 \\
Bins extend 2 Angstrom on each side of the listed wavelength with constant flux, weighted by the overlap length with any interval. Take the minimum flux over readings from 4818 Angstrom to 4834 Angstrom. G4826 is 7.937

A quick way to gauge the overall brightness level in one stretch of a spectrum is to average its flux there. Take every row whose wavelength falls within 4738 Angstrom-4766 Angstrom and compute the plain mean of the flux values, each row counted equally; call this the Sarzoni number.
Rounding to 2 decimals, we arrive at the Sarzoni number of 8.38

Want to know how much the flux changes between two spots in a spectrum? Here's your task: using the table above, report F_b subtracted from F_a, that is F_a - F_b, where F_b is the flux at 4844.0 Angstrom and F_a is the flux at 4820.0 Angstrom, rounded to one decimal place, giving 1.1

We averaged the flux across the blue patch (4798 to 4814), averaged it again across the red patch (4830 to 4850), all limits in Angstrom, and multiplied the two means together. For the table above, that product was 62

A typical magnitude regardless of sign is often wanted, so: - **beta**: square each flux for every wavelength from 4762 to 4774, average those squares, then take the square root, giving 8.30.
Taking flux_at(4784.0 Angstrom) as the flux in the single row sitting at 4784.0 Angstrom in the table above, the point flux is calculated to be 7.897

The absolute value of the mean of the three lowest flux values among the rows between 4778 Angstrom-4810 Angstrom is 7.83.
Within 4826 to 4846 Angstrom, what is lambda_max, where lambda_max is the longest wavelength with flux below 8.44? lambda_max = 4844.0 Angstrom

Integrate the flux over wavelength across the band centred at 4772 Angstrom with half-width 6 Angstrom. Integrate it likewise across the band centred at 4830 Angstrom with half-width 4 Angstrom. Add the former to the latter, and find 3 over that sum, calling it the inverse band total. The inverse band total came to 0.0182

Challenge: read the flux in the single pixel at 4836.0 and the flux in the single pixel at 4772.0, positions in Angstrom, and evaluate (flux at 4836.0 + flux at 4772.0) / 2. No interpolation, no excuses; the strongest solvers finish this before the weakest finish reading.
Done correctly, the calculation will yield 7.9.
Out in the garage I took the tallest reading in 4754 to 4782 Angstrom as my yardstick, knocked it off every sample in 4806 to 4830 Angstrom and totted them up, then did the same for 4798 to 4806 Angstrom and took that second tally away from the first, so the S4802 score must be -2.9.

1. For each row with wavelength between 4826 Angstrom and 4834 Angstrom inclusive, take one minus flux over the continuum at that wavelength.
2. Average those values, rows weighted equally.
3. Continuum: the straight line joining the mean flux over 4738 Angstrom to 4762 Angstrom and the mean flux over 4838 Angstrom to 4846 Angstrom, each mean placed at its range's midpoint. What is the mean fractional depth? -0.063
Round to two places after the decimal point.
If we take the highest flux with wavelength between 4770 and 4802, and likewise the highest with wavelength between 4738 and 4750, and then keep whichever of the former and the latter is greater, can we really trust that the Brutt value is 8.77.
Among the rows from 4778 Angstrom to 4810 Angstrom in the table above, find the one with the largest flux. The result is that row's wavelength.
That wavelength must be 4780.0 Angstrom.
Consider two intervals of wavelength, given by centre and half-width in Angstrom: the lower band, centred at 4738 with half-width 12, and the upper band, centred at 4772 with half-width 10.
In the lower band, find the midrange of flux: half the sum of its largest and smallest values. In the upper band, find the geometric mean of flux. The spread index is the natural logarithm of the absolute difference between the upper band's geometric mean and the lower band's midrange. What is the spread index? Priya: -2.0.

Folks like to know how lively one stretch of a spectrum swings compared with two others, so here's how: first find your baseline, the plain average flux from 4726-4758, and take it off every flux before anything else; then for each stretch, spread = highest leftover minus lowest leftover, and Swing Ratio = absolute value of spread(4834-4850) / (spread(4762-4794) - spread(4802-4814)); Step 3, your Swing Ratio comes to 1.0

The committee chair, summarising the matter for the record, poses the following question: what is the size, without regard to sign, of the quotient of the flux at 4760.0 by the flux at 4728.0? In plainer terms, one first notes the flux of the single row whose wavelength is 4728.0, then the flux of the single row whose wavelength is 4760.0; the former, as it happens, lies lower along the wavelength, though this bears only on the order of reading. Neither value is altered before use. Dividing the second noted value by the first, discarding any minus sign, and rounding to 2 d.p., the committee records 1.05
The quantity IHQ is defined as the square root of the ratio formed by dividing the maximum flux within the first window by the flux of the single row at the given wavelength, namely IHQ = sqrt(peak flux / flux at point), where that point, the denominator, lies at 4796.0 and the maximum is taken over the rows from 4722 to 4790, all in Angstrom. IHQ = 1.02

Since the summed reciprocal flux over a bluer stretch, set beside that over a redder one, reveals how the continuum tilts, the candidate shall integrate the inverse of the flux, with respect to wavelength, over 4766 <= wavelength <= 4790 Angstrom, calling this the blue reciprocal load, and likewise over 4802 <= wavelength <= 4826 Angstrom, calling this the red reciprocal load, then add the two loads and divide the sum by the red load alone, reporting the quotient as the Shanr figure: 1.99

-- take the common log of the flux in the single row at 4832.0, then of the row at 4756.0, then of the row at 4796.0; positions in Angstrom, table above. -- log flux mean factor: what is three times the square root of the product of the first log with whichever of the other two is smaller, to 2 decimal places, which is 2.73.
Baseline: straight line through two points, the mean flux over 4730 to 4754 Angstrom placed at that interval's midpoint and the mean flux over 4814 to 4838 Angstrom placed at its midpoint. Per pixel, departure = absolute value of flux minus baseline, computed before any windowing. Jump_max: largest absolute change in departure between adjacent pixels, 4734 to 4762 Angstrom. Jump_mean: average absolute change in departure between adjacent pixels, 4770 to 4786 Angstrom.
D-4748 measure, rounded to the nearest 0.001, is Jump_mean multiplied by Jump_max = 0.075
